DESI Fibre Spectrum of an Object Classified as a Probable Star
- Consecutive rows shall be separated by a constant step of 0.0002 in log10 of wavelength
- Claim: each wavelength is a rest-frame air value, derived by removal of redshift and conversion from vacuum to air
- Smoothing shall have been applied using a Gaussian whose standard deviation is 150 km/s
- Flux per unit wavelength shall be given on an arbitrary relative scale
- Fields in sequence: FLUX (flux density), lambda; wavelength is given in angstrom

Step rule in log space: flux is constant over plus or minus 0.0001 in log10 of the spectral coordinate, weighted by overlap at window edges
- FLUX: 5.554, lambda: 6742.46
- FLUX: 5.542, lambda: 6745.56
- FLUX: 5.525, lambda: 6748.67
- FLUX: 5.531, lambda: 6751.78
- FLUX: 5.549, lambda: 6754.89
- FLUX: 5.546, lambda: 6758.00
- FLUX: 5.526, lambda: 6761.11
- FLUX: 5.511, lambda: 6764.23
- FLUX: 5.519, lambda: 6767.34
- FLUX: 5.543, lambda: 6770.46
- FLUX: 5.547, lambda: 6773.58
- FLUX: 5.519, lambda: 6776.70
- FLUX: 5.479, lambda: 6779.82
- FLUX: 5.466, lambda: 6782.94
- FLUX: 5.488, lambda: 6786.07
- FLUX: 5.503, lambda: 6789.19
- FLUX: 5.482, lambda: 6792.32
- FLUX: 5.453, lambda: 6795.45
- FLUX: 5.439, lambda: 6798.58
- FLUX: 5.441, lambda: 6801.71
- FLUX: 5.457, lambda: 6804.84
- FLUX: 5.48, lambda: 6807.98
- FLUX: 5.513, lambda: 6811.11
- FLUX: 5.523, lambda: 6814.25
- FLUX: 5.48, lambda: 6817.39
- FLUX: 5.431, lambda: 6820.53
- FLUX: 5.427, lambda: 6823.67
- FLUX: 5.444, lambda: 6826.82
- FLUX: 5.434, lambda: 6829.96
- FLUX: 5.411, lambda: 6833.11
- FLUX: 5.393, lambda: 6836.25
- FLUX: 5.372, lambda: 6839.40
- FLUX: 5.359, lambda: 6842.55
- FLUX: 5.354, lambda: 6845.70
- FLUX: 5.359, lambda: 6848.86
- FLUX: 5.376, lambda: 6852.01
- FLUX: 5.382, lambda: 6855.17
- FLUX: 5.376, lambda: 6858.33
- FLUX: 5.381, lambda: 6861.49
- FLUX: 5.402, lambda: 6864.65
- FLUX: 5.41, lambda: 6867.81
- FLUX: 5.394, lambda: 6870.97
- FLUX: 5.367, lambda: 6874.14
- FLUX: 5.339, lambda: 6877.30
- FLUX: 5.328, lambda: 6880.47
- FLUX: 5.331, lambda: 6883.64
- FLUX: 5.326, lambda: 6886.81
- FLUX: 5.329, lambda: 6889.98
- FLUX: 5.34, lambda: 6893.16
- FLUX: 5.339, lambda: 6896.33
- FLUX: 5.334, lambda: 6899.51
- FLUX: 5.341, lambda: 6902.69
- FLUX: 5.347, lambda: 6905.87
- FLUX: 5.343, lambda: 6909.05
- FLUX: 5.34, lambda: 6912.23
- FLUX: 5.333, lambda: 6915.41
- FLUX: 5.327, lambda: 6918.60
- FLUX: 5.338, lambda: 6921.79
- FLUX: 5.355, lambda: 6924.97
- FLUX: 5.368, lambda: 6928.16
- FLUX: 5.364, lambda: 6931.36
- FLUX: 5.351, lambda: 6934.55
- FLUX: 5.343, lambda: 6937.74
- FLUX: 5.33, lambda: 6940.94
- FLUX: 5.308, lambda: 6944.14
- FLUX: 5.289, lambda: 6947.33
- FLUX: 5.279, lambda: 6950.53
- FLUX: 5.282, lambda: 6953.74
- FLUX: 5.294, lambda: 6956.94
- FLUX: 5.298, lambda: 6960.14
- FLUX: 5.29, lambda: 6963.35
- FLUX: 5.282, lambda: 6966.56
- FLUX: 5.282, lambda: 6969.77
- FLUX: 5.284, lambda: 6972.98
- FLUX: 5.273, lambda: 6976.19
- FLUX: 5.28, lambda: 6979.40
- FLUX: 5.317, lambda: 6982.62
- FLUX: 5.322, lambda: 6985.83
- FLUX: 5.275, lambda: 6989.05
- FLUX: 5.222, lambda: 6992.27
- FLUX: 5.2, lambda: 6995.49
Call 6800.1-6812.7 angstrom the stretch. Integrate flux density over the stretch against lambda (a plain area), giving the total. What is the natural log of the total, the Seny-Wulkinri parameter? 4.23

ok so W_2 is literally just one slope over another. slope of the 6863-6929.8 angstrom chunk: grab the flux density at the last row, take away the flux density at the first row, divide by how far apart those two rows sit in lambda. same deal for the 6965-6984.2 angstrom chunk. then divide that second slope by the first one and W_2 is -4.1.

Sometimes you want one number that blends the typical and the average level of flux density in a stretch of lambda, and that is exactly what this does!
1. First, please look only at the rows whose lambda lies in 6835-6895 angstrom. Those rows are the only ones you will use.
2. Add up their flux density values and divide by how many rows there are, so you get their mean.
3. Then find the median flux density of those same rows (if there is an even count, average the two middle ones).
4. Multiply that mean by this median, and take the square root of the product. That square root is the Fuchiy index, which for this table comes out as 5.37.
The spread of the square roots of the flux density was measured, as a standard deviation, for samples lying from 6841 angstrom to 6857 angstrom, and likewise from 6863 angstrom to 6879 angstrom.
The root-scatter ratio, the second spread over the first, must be 2.4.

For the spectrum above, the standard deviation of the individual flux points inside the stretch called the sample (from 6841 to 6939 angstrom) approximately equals 0.023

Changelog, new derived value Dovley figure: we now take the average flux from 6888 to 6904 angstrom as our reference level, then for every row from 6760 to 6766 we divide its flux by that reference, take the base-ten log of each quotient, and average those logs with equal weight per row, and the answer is 0.015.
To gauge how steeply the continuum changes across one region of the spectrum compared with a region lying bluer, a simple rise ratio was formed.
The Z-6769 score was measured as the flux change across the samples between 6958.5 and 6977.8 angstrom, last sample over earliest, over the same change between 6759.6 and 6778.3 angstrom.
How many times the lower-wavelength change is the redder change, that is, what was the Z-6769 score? 3.6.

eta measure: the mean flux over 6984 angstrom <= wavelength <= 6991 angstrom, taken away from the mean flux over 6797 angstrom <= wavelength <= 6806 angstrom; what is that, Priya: 0.15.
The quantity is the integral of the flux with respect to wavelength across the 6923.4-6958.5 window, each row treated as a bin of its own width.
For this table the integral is 187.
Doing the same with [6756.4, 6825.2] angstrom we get 378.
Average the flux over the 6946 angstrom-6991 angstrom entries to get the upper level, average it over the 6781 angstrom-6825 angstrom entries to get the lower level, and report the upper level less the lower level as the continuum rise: -0.18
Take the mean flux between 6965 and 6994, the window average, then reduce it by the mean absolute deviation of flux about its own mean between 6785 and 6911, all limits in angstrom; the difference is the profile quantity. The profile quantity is 5.23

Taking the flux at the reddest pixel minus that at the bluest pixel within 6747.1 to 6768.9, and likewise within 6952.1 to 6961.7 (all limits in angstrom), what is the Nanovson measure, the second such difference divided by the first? -2.67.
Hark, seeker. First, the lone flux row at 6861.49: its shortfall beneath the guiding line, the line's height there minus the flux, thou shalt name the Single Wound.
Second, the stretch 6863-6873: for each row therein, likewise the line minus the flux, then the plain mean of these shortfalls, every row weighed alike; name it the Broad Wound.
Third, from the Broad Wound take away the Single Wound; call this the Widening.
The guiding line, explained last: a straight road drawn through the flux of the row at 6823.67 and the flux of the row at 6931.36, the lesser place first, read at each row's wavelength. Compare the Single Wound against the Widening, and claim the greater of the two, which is 0.024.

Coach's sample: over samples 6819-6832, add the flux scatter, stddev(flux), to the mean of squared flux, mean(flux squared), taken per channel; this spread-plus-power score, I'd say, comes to 29.5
